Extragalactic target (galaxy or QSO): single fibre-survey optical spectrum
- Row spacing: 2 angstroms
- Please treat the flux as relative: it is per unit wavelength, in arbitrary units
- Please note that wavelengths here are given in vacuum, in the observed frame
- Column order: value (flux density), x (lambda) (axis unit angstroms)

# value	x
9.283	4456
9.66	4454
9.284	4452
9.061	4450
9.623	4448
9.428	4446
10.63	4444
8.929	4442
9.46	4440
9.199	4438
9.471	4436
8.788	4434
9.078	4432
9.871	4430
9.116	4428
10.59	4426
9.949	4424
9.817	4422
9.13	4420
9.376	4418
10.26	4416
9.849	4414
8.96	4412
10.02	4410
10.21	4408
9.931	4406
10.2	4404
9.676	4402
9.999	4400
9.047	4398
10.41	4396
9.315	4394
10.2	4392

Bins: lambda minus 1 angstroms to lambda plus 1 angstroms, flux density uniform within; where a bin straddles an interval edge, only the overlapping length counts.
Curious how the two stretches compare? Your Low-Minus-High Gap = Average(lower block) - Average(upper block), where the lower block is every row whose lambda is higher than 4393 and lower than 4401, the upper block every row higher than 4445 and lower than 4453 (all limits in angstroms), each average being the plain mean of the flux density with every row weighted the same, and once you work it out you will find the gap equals 0.34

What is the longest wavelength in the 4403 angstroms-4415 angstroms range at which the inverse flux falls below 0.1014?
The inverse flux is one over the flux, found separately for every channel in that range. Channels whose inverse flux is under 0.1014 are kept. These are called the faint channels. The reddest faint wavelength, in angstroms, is 4410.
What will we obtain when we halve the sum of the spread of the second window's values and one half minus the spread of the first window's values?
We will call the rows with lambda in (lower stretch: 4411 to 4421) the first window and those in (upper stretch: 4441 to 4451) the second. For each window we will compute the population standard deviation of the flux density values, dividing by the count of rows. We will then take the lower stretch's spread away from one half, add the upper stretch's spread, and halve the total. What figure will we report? 0.312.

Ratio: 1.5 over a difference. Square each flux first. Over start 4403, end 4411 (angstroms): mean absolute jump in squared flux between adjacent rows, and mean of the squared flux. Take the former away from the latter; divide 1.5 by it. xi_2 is 0.0155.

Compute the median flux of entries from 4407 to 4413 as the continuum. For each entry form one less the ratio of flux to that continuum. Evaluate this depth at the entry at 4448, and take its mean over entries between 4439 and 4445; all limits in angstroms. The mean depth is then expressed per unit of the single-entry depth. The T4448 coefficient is 0.9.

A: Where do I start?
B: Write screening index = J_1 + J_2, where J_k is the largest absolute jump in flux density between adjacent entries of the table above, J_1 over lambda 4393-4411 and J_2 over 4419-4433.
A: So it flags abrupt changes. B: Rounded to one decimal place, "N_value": 2.8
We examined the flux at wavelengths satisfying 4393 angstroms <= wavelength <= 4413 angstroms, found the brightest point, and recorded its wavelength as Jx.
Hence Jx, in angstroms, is 4396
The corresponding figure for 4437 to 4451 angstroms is 4444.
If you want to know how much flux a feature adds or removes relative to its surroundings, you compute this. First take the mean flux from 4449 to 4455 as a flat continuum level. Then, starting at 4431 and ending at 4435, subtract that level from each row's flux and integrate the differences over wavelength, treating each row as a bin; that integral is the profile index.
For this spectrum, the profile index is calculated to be -1.6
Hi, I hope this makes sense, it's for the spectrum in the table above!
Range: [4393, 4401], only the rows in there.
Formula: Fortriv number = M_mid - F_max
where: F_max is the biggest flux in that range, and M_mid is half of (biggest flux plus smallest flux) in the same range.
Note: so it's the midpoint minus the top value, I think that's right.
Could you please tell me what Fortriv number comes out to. -0.68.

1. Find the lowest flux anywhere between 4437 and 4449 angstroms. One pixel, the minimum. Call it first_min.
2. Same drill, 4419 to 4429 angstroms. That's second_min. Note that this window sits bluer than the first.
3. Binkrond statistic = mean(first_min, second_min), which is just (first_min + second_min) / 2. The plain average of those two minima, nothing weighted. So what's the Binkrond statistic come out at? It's 9.02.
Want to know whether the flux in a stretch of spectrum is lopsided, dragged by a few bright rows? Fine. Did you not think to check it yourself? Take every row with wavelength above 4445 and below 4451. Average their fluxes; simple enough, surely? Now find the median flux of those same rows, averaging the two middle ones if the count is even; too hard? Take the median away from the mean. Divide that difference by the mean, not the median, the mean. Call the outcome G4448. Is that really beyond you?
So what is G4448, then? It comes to -0.006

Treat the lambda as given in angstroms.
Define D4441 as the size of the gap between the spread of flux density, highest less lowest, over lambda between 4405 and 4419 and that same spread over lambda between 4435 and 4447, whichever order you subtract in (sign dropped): 0.4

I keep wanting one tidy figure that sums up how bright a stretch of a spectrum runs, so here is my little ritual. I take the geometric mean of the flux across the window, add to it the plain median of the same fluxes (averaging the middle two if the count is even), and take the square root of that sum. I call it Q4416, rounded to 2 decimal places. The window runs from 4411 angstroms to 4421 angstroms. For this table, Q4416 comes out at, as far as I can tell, 4.35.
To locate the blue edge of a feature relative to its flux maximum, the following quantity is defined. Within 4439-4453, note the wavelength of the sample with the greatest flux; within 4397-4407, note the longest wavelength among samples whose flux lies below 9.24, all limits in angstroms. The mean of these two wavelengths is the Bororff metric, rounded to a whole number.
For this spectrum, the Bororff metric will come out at 4421 angstroms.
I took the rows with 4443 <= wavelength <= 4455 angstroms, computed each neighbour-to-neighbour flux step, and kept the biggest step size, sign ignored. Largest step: 1.20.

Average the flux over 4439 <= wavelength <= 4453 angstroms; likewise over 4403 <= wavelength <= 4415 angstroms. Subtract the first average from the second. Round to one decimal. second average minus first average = 0.4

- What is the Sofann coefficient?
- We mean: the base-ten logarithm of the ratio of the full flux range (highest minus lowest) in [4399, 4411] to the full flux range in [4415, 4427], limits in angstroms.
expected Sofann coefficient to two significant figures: -0.44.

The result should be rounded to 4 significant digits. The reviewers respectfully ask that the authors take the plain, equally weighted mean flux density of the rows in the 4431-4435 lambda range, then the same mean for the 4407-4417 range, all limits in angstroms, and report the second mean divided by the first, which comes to 1.104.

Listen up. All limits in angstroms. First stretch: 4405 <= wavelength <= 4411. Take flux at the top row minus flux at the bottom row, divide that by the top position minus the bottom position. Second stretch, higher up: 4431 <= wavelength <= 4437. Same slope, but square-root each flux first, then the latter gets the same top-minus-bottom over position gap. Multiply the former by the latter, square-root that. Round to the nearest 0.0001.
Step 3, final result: 0.0189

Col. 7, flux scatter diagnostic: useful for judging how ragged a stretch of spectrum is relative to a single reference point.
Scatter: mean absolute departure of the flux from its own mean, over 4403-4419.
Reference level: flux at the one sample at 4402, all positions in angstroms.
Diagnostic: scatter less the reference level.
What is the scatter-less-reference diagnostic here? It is -9.3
